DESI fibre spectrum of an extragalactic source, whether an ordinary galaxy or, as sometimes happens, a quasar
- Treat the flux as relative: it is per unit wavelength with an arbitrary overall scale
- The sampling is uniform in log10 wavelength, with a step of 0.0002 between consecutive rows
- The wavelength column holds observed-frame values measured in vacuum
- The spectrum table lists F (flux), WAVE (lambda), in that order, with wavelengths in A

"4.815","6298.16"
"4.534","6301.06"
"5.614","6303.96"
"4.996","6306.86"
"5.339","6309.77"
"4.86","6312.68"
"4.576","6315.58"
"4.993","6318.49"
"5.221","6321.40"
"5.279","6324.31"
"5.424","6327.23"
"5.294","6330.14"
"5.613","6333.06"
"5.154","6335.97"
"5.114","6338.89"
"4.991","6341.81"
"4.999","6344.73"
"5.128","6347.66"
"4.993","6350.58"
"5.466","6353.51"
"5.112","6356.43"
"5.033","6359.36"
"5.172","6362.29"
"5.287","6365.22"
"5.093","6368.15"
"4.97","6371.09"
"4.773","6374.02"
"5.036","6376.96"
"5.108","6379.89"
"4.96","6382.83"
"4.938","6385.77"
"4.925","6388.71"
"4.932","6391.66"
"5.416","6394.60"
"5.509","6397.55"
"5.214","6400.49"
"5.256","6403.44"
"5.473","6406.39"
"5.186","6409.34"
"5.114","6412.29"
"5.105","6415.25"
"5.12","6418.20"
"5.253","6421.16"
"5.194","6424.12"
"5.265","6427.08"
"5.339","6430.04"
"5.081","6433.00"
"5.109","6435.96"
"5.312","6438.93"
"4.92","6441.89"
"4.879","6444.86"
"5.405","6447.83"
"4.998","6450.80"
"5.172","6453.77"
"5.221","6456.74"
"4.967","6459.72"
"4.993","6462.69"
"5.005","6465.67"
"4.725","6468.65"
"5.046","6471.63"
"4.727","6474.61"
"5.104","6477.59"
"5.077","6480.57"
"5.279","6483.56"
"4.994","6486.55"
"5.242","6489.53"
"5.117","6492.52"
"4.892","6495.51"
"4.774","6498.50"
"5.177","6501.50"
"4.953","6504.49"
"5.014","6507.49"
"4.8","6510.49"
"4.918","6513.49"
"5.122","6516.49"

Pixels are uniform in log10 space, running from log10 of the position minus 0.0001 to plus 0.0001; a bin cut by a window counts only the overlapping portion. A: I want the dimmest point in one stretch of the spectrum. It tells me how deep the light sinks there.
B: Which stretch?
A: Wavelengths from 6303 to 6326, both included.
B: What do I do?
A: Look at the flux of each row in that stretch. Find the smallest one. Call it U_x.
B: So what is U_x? 4.576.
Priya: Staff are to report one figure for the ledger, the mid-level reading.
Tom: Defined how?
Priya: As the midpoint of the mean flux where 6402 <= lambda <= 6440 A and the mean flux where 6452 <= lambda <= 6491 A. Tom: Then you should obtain 5.13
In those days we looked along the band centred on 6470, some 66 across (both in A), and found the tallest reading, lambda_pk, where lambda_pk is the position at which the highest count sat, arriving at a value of 6447.83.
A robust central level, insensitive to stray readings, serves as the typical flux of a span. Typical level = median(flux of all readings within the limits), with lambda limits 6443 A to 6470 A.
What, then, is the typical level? 5.00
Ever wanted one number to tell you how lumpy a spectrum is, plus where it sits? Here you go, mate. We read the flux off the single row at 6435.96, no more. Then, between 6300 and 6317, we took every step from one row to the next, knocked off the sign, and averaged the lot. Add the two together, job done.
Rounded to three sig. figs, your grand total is 5.67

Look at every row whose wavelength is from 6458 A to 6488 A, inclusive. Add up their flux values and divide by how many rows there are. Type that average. 4.99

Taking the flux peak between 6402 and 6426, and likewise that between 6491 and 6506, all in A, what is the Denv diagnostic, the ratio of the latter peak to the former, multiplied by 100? 95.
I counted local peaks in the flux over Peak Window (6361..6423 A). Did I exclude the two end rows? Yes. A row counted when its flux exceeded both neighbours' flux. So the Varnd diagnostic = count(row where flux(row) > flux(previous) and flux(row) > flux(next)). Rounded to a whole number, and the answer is 4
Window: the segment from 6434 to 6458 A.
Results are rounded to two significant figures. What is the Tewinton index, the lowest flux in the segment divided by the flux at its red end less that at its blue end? 44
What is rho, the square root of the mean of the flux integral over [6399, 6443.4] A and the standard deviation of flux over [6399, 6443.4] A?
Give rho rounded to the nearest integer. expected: 11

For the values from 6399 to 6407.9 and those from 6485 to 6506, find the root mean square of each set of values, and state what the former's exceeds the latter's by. 0.29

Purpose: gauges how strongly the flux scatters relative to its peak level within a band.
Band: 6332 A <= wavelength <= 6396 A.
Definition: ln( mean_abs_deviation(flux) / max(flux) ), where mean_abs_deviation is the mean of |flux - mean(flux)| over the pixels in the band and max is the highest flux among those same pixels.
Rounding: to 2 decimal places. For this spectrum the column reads -3.68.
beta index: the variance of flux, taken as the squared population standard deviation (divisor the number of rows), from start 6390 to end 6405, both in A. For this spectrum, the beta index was 0.039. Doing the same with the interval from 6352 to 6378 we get 0.034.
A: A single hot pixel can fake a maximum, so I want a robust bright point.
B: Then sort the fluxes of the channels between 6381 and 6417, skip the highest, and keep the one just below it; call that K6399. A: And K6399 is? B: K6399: 5.473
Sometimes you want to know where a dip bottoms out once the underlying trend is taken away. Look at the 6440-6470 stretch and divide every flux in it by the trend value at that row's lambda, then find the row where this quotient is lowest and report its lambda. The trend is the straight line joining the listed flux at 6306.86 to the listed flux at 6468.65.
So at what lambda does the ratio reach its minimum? 6468.65 A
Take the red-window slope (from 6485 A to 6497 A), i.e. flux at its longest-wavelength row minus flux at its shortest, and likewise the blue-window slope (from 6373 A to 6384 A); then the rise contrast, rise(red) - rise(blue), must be -0.29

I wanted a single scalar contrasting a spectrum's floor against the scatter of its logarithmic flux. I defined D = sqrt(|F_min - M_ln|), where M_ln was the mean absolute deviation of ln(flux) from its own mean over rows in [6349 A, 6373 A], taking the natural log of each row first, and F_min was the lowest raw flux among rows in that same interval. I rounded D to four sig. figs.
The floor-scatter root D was 2.224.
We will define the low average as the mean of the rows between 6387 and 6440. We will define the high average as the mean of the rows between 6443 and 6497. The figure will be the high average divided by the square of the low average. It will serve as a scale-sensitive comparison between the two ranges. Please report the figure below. 0.186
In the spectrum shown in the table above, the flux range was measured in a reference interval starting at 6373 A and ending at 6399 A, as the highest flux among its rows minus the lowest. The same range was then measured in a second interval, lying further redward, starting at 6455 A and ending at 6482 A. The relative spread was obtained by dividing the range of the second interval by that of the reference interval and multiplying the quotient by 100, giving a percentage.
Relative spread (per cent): 67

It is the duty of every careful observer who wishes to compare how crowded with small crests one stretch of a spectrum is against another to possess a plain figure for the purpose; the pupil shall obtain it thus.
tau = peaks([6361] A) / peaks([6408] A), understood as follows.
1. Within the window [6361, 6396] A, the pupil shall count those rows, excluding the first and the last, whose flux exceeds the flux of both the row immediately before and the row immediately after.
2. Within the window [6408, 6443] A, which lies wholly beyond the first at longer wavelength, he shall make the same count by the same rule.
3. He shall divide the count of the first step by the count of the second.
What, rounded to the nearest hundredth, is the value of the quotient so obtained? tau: 0.67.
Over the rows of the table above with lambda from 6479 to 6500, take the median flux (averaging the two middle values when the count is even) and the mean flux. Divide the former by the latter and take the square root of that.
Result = 1.00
